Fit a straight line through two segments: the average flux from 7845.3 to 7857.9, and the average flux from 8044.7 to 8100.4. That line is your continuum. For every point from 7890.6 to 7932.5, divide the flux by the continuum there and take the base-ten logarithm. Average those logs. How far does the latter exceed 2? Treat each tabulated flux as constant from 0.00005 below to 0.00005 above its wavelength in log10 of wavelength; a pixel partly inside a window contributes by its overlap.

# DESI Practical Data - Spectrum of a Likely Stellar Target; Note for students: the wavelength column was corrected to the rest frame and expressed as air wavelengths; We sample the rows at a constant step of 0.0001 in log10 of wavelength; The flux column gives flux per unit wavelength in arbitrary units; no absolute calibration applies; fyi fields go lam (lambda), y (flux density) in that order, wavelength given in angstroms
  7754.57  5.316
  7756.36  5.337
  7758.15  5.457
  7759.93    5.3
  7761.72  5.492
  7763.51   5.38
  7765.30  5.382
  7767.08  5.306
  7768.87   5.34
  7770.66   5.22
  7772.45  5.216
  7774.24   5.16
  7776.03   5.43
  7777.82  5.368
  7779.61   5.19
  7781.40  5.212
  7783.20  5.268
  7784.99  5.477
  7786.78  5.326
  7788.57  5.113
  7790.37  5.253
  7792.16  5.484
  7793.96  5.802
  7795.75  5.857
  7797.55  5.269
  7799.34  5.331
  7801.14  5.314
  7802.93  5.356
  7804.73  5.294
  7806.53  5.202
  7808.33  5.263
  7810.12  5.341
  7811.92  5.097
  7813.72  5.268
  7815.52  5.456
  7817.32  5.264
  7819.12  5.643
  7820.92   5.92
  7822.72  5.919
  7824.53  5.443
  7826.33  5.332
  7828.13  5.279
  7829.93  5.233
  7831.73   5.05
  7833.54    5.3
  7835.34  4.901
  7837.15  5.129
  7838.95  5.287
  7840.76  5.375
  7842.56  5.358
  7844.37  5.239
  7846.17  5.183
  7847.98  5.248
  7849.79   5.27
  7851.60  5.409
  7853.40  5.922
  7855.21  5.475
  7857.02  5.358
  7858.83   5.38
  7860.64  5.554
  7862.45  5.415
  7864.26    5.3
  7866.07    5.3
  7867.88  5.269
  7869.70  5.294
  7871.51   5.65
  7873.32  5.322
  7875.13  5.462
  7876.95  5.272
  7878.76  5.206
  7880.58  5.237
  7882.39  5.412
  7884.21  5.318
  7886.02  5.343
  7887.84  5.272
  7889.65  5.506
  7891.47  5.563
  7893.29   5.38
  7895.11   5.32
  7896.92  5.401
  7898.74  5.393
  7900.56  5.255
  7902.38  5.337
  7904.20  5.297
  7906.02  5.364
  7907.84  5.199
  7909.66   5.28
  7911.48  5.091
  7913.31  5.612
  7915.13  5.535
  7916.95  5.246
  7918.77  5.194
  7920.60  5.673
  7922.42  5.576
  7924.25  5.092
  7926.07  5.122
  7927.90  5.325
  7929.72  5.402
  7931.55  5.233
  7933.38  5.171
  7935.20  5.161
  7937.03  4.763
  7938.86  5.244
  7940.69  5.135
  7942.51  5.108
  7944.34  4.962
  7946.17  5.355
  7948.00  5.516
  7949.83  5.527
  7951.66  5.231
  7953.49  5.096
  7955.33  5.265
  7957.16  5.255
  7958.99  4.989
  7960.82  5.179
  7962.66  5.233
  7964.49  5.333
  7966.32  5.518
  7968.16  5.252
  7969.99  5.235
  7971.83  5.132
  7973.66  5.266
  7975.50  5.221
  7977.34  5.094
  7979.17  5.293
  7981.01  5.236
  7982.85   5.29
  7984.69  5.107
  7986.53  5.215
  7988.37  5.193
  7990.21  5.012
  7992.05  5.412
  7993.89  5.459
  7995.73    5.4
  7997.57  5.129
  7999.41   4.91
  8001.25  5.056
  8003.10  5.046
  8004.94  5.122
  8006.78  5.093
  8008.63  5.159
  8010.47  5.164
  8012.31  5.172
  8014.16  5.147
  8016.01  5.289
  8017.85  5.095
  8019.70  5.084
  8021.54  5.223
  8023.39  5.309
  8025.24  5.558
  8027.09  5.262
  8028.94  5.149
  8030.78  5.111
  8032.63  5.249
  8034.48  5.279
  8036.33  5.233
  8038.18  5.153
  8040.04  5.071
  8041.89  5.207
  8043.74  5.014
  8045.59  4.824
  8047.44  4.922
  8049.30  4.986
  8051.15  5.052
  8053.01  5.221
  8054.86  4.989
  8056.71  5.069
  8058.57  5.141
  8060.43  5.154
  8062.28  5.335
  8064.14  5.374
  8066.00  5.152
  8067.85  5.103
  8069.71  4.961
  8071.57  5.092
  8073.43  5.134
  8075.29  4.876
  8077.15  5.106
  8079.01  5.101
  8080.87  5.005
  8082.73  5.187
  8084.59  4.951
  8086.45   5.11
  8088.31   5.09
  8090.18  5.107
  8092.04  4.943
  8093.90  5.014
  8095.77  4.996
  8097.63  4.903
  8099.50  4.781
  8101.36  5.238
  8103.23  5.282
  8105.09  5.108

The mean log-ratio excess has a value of -2.00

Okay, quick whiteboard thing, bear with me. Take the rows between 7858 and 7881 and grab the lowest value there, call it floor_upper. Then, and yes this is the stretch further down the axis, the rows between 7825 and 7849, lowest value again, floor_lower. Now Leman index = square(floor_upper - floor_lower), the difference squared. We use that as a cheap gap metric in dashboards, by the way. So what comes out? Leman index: 0.093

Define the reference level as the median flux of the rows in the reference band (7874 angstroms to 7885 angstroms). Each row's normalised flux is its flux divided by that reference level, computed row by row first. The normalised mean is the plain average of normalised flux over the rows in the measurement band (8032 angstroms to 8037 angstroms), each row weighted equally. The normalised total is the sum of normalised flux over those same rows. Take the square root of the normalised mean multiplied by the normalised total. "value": 1.72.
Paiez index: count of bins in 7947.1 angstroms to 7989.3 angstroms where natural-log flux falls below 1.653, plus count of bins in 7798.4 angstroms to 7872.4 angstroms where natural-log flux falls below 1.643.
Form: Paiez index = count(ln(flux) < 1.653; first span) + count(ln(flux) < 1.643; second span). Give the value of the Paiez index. 13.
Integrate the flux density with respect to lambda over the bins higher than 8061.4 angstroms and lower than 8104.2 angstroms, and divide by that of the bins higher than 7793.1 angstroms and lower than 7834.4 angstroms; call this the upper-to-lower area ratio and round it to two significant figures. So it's 0.97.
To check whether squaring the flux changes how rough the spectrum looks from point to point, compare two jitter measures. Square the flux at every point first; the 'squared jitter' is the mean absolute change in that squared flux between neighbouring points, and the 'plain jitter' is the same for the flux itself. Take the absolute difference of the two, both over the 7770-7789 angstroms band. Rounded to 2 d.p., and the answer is 1.17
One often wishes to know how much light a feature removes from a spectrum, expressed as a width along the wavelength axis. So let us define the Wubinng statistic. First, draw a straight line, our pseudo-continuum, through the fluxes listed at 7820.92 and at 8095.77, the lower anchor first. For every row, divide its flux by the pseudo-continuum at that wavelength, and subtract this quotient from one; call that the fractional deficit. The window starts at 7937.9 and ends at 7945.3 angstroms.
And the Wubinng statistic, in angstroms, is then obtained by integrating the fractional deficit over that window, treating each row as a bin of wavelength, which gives 0.5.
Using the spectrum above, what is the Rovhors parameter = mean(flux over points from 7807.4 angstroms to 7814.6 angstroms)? 5.24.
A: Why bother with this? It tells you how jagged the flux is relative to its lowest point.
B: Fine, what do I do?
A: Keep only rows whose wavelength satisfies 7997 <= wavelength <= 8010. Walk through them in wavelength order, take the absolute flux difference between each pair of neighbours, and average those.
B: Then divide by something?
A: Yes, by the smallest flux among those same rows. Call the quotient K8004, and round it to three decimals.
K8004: 0.019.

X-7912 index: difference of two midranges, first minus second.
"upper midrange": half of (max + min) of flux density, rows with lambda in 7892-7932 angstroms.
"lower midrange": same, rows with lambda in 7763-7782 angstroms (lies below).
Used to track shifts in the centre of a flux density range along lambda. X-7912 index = 0.1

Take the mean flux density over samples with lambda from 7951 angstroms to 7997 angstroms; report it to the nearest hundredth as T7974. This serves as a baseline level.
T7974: 5.24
